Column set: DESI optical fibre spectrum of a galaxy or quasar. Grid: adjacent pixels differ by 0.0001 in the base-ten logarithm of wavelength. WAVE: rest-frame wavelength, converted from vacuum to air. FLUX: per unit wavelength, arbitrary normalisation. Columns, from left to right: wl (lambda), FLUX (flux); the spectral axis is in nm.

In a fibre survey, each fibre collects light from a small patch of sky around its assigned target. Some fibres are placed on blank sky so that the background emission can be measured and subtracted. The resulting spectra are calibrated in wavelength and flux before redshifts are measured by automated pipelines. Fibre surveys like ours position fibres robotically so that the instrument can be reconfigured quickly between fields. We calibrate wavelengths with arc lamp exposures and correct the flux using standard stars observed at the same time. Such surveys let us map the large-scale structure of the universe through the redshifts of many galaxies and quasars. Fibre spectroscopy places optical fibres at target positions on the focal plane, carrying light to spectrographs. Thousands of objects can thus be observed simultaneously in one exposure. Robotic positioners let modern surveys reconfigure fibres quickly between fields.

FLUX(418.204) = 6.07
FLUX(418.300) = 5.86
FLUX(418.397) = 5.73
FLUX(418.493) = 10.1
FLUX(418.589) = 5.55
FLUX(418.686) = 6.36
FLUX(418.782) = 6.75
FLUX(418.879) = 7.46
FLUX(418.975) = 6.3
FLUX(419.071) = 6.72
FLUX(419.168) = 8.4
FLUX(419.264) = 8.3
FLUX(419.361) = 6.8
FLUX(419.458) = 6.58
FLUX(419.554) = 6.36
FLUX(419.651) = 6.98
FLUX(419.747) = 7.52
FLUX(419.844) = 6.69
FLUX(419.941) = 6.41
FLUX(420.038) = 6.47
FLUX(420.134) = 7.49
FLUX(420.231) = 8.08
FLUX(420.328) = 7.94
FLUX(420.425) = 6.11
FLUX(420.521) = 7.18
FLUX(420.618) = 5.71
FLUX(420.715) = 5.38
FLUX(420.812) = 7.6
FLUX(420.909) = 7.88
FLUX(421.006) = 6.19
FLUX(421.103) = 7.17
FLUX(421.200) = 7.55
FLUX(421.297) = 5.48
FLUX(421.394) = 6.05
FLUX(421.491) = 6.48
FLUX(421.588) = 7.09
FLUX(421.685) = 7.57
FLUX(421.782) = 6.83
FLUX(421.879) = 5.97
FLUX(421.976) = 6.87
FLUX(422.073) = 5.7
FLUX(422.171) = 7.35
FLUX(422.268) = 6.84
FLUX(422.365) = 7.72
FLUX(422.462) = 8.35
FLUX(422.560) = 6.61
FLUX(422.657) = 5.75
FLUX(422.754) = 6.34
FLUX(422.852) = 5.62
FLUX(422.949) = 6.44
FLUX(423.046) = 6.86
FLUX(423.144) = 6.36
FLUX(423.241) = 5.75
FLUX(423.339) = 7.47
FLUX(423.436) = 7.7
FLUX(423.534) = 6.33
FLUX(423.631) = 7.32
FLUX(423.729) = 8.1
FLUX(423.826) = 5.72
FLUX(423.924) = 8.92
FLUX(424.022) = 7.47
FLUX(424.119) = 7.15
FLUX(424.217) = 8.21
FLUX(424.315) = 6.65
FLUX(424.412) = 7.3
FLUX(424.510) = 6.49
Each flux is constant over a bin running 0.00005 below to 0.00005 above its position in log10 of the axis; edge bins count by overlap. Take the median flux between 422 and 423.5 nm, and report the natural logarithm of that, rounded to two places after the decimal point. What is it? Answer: 1.89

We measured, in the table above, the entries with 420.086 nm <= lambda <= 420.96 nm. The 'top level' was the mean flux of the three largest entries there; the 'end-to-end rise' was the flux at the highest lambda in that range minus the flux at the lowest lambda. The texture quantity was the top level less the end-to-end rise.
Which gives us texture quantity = 7.6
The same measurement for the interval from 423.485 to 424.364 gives 8.1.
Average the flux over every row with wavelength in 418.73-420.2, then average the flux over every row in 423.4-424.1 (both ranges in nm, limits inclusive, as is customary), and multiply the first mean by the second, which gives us 51.7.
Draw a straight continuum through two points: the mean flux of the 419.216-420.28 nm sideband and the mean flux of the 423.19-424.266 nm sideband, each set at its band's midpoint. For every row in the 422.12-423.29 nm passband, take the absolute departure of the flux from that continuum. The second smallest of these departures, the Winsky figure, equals 0.36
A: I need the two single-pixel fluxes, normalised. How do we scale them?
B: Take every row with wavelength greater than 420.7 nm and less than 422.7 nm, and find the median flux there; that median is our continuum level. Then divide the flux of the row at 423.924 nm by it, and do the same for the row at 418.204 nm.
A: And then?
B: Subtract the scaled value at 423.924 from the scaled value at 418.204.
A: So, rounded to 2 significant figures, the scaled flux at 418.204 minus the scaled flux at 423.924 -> -0.42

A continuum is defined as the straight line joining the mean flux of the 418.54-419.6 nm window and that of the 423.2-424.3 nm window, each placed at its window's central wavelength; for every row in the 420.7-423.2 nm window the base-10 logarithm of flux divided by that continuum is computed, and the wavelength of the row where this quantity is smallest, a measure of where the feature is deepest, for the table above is 420.715 nm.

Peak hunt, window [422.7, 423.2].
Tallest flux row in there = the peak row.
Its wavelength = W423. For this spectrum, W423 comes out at 423.046 nm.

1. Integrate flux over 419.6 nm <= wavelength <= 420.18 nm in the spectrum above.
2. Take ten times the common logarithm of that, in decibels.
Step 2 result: 6.0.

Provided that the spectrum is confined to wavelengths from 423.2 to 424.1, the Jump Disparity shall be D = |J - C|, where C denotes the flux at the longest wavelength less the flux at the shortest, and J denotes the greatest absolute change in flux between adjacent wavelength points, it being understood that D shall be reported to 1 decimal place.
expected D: 1.5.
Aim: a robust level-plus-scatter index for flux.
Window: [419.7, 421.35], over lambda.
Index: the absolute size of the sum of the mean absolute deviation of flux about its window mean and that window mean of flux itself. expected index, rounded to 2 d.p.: 7.64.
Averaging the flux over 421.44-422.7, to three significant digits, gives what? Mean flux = 6.86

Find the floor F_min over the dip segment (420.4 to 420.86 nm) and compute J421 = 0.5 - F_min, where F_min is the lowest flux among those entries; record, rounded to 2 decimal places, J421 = -4.88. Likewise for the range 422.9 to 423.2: -5.86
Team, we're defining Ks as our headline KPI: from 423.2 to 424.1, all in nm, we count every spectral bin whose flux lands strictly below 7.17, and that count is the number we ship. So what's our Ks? 3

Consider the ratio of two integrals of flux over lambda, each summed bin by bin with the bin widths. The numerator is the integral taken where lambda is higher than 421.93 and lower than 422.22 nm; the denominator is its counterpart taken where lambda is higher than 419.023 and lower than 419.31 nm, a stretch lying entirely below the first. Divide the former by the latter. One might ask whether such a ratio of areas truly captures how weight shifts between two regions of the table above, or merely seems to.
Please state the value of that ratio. 0.86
